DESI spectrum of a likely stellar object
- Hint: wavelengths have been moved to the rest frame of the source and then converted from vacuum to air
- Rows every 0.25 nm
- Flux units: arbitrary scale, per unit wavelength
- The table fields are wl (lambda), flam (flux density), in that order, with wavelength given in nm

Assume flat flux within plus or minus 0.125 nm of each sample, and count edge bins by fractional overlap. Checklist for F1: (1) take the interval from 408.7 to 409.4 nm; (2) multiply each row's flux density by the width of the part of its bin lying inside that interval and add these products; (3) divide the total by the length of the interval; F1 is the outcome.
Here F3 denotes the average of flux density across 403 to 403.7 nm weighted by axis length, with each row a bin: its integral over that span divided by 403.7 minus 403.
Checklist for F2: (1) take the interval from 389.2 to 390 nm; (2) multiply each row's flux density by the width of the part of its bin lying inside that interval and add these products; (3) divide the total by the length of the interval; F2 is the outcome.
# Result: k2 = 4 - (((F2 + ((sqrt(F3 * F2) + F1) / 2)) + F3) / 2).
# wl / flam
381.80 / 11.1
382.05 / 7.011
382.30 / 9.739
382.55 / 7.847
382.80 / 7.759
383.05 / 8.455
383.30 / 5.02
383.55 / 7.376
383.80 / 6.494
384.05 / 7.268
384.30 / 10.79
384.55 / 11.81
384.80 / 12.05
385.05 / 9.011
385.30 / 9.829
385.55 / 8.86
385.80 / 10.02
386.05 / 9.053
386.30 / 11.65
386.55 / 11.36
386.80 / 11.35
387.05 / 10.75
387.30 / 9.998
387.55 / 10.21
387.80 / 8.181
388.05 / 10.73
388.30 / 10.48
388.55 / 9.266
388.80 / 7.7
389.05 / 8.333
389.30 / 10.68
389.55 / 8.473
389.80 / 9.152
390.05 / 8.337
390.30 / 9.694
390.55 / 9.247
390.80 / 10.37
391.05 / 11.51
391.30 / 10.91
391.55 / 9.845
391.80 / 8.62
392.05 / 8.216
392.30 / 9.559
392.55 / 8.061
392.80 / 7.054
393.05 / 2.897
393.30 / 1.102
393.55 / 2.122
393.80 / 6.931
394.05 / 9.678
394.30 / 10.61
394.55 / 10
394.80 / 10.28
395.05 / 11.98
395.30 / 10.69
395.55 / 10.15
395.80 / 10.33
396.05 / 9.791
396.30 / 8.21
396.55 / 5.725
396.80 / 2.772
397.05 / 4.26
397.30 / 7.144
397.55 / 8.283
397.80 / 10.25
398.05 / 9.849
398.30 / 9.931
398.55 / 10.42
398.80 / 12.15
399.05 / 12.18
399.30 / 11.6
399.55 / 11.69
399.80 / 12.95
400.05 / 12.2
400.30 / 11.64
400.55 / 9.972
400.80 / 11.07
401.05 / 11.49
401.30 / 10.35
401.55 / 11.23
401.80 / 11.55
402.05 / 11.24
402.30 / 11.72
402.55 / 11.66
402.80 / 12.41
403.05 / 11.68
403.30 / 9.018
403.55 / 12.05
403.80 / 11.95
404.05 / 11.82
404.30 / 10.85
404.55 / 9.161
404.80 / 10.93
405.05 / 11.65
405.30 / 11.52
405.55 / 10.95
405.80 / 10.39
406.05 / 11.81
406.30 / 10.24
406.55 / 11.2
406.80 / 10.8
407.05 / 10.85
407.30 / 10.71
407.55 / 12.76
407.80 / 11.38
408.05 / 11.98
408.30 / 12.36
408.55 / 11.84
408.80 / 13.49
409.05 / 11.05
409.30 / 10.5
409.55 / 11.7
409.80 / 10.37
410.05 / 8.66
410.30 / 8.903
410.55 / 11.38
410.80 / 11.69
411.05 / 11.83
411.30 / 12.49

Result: -11.5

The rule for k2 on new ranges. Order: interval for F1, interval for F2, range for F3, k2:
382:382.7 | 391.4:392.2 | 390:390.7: -9.5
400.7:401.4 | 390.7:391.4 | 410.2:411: -12.4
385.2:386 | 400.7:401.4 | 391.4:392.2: -10.8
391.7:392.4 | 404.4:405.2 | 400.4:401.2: -11.6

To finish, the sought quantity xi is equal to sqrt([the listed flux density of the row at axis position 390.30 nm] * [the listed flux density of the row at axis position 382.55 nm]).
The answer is 8.7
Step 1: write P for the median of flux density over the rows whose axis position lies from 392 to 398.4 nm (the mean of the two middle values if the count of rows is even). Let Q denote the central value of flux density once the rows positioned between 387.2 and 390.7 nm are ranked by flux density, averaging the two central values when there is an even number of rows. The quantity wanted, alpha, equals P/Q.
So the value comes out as 0.96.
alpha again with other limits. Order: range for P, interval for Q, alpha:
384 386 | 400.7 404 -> 0.86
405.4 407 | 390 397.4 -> 1.16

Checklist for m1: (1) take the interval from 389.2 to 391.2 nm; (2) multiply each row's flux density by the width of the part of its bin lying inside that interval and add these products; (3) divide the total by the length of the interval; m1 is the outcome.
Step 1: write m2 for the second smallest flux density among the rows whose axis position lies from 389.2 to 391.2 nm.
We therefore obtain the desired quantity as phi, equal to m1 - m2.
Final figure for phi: 1.2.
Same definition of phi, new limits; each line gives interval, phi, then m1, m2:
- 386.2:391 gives 1.6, 9.8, 8.181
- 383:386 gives 2.4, 8.9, 6.494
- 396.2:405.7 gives 6.2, 10.4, 4.26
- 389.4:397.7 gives 6.1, 8.3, 2.122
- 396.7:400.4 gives 5.6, 9.9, 4.26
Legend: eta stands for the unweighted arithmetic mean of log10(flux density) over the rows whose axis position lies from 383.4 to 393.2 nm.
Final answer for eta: 0.96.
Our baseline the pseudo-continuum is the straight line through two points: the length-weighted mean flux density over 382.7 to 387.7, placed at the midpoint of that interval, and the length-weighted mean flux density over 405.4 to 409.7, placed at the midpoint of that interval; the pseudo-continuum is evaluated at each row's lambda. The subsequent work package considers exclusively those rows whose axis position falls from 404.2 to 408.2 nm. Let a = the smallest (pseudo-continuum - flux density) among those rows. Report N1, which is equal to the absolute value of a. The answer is 1.4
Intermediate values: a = -1.4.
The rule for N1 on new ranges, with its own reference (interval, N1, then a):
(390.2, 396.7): 1.7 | -1.7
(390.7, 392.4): 1.5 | -1.5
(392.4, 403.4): 2.2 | -2.2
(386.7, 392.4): 1.8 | -1.8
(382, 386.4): 2.6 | -2.6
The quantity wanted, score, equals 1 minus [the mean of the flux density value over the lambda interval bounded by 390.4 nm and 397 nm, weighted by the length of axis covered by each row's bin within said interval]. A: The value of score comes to -7.3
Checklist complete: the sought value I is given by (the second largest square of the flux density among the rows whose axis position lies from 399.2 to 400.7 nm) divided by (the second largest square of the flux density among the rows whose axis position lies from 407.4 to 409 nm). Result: 0.91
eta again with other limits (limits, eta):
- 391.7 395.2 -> 0.81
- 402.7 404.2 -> 1.06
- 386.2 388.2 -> 1.02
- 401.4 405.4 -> 1.05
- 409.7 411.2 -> 1.02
